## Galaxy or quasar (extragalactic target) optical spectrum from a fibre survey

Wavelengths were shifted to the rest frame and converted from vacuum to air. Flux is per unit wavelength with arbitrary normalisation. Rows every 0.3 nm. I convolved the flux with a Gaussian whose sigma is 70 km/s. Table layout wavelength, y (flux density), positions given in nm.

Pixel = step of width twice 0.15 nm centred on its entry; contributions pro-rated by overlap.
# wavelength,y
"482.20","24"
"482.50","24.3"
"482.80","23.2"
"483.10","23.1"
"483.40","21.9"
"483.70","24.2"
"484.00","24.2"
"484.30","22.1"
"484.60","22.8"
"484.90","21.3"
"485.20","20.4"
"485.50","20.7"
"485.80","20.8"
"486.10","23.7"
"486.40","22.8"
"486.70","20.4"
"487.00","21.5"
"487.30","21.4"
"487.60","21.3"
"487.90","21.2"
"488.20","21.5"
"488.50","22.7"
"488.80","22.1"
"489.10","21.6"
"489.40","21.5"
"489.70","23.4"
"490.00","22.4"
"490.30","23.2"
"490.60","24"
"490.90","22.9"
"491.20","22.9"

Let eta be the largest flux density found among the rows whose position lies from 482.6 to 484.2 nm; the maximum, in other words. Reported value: 24.2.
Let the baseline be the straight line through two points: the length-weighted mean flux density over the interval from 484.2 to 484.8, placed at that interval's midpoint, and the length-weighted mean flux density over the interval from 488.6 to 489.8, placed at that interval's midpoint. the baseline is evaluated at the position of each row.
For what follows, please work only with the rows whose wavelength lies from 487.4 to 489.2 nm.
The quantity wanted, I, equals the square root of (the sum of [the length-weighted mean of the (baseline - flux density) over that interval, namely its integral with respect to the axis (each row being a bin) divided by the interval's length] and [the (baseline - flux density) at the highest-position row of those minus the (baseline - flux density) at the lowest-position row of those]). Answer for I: 0.24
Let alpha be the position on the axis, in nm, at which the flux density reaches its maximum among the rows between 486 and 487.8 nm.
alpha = 486.10 nm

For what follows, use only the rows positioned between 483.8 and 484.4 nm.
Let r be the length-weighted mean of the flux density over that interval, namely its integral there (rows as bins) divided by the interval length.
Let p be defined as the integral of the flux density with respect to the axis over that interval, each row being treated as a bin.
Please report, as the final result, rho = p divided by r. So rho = 0.6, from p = 14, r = 23.3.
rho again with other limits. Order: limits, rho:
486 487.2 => 1.2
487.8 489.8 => 2.0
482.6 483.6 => 1.0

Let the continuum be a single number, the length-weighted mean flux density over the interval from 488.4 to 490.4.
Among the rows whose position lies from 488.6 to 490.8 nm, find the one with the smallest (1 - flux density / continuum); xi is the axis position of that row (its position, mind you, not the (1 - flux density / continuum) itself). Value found 490.60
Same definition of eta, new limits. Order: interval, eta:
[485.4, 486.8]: 23.7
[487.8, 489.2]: 22.7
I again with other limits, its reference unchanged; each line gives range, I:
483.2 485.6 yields 1.11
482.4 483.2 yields 0.36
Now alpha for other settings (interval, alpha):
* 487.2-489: 488.50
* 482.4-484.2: 482.50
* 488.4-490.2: 489.70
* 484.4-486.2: 486.10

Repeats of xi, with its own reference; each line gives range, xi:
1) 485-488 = 486.10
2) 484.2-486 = 484.60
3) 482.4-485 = 482.50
